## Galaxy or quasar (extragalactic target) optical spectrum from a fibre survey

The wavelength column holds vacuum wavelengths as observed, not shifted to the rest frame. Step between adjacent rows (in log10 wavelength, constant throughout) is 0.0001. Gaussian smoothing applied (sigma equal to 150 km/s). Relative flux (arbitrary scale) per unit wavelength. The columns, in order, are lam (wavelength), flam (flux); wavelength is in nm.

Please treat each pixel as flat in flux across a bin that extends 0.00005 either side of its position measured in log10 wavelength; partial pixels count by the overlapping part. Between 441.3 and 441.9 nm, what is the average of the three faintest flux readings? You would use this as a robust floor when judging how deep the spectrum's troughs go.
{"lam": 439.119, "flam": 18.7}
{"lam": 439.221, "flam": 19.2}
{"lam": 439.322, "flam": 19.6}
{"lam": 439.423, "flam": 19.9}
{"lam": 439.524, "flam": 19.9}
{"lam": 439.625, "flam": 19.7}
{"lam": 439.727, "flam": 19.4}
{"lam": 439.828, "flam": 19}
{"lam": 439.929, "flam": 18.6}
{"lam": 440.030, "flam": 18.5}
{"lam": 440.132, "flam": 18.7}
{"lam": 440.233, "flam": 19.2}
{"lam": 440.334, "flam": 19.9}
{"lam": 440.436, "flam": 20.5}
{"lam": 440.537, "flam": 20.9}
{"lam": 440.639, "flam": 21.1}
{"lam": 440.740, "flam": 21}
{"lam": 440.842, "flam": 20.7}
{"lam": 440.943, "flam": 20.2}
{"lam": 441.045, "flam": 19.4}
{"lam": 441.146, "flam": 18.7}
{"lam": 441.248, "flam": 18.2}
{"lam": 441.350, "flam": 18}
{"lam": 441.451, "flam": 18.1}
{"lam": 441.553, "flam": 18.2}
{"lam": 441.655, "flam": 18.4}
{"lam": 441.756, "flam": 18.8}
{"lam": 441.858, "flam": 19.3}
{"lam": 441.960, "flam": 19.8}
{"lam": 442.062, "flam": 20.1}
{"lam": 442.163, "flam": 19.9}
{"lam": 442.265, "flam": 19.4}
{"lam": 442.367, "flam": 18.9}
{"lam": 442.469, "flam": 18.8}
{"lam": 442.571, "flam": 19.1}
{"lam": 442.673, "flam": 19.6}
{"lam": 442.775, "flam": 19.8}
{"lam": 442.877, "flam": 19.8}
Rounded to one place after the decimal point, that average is 18.1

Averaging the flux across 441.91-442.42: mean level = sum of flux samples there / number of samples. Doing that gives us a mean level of 19.62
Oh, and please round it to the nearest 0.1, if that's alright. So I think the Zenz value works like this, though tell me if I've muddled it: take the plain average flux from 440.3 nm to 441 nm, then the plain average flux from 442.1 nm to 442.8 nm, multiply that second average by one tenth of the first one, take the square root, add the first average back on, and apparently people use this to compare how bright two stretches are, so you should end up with 26.9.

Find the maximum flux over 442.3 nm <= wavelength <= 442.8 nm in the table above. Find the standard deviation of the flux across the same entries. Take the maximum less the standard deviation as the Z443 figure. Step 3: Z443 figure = 19.4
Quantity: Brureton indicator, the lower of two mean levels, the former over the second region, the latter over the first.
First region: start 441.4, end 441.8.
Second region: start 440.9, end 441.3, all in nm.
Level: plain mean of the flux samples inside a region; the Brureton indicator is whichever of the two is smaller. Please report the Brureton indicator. 18.4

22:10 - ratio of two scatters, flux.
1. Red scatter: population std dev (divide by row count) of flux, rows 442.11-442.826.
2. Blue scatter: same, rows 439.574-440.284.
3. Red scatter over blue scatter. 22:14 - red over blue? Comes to 1.0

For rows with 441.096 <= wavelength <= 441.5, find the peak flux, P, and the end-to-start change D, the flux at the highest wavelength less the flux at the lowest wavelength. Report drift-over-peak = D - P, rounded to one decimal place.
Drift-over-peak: -19.3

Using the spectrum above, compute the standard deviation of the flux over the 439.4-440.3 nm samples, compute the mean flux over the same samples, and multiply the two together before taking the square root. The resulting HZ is 3.2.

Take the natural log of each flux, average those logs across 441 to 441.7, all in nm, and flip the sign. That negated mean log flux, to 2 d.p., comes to -2.91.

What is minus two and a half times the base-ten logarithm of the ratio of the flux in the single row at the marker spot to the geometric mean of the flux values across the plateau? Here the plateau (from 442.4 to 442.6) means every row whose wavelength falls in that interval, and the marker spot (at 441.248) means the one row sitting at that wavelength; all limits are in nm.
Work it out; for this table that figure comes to 0.044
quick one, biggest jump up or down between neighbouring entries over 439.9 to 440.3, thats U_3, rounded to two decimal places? 0.50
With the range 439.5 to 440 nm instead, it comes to 0.40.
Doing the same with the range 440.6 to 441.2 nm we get 0.80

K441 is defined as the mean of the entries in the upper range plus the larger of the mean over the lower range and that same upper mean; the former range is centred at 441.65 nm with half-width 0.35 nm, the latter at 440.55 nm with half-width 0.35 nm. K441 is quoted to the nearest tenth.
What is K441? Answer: 39.1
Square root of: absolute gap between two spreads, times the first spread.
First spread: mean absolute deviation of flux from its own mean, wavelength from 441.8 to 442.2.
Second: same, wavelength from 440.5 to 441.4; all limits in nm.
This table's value 0.4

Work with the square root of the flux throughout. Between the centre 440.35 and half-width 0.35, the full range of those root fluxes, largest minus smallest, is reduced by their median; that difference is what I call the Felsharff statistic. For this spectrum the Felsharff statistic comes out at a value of -4.17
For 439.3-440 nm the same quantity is -4.28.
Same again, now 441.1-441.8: -4.17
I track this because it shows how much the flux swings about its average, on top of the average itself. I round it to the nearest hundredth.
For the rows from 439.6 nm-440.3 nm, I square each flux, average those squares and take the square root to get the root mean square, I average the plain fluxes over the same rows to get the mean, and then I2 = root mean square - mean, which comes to 0.00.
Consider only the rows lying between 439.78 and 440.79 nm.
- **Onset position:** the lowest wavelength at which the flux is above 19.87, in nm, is 440.334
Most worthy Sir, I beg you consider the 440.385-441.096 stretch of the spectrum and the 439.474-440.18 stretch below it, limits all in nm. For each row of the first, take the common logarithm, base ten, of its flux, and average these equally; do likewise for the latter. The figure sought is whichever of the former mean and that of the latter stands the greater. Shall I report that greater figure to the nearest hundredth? 1.31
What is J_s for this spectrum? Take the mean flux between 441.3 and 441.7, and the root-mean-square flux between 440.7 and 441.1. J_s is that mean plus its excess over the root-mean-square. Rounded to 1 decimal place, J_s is 16.0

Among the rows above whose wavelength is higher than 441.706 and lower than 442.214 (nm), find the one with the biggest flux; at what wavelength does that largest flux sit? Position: 442.062 nm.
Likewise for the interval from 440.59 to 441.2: 440.639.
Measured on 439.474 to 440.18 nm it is 439.524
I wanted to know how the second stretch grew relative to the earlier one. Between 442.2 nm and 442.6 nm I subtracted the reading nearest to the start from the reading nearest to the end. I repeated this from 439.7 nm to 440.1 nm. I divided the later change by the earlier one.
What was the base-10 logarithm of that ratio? -0.5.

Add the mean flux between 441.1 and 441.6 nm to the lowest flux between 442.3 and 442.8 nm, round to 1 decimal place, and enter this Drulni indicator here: 37.0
